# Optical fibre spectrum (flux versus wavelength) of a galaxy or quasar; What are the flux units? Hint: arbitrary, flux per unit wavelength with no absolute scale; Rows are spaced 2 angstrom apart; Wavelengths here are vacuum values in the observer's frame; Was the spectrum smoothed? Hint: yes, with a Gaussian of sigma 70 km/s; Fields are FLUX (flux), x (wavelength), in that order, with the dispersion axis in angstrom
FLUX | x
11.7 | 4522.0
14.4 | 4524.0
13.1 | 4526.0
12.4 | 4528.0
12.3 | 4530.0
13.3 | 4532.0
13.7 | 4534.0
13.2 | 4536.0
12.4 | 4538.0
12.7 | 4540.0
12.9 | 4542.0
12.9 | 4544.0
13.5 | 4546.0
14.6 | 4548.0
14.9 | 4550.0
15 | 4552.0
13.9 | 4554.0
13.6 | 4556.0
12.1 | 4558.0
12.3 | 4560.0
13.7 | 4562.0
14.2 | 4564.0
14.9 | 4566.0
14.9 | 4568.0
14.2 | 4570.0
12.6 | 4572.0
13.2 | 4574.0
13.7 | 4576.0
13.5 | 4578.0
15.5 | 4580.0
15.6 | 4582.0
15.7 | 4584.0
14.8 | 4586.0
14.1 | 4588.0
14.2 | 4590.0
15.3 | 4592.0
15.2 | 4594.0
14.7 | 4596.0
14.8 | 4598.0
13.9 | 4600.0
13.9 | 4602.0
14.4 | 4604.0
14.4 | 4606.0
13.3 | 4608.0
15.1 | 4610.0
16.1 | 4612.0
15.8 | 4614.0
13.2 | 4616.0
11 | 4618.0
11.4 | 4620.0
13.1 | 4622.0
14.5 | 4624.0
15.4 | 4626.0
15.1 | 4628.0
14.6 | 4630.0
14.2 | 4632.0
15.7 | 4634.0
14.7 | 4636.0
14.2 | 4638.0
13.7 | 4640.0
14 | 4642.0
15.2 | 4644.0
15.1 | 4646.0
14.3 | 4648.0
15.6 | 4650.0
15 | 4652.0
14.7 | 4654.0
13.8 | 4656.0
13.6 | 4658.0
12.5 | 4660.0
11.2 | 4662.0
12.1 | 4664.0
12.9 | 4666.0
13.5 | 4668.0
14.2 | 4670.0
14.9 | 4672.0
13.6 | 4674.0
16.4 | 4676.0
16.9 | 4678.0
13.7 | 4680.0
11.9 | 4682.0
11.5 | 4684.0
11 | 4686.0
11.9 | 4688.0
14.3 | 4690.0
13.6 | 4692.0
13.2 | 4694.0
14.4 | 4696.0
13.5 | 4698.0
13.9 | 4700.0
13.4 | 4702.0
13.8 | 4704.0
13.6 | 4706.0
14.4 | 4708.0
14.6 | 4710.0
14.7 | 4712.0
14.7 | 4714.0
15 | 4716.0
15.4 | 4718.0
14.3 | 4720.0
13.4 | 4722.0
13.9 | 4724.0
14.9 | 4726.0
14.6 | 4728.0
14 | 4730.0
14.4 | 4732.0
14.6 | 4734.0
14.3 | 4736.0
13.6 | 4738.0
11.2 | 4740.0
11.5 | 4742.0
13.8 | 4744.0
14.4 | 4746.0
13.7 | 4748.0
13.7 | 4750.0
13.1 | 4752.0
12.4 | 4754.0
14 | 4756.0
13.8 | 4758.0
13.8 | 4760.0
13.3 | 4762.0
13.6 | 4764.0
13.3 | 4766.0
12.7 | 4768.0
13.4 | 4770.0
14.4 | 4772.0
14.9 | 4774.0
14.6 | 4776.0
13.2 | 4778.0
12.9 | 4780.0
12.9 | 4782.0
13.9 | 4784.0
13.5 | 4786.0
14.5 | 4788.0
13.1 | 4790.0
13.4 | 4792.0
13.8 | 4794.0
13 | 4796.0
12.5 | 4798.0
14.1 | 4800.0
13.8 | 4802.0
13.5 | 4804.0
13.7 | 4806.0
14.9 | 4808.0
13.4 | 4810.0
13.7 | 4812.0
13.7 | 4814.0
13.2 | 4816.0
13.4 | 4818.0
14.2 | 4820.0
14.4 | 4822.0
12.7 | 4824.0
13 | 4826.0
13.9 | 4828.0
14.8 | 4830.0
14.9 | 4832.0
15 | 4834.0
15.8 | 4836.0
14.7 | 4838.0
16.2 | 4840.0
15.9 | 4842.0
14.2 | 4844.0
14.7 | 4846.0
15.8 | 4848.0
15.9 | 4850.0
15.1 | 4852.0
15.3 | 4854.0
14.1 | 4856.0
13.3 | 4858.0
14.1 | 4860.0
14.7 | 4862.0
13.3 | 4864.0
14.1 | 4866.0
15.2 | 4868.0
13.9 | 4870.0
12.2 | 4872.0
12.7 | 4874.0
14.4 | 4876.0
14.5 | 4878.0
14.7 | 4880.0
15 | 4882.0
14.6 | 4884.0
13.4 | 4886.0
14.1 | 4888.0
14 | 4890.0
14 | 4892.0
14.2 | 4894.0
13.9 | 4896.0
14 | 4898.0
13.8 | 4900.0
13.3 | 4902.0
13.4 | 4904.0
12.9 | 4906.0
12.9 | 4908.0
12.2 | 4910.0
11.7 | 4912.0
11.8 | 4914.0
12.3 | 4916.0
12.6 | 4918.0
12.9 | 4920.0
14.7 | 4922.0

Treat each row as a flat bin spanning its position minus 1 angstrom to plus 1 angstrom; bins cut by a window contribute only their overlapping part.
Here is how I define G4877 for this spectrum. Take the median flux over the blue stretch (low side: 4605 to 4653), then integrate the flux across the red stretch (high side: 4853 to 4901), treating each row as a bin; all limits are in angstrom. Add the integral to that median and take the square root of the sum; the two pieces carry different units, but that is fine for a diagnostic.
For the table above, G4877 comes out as 26.3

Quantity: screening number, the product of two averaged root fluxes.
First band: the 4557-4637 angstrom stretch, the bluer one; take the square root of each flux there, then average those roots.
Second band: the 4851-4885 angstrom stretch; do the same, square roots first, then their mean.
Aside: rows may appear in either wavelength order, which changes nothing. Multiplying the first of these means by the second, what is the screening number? 14.2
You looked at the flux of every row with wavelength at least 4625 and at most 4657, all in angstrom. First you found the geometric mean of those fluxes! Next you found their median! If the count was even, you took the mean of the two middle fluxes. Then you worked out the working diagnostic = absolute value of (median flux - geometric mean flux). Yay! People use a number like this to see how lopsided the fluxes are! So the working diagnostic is 0.006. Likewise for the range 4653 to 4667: 0.026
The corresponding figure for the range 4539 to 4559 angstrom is 0.028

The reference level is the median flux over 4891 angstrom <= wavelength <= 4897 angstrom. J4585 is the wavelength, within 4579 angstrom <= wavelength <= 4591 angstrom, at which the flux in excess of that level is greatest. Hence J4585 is 4584.0 angstrom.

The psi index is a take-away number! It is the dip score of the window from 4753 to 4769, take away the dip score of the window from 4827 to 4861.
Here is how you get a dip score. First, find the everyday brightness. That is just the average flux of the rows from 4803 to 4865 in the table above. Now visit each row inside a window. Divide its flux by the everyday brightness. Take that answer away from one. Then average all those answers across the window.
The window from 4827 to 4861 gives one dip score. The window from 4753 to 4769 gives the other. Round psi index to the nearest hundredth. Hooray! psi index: 0.11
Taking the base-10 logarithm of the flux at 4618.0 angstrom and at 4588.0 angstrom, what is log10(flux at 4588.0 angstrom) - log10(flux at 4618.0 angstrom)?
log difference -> 0.11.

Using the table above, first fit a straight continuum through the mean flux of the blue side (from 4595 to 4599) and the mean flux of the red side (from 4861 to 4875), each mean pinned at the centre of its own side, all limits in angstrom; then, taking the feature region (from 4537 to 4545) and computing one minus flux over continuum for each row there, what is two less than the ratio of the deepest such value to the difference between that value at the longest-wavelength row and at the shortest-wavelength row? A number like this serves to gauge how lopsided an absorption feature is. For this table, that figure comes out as -7.0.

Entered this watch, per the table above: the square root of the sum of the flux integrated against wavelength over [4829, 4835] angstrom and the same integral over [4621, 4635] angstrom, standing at 17.2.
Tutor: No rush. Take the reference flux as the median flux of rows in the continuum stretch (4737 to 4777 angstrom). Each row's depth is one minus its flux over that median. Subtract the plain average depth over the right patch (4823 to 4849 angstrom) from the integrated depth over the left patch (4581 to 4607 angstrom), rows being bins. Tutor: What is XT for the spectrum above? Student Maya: -1.9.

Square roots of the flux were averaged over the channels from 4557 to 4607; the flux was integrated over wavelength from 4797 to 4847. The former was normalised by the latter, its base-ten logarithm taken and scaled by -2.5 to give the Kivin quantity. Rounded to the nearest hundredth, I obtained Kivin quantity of 5.69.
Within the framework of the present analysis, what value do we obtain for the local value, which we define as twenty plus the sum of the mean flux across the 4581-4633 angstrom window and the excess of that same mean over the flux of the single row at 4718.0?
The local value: 33.4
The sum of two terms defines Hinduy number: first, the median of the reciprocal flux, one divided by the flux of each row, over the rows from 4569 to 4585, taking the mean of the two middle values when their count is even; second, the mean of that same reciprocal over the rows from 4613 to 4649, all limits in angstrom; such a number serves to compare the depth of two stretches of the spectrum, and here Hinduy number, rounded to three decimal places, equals 0.143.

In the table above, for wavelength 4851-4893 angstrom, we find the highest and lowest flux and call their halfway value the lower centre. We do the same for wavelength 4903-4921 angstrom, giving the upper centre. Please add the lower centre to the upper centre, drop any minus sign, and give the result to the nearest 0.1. 26.3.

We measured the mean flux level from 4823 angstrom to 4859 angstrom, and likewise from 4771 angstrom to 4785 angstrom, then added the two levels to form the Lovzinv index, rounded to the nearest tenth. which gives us 28.6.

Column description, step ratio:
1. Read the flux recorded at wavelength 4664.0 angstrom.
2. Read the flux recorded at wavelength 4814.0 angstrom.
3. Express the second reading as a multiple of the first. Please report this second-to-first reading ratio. 1.13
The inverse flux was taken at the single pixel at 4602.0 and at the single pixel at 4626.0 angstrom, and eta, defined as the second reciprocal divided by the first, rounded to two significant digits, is 0.90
